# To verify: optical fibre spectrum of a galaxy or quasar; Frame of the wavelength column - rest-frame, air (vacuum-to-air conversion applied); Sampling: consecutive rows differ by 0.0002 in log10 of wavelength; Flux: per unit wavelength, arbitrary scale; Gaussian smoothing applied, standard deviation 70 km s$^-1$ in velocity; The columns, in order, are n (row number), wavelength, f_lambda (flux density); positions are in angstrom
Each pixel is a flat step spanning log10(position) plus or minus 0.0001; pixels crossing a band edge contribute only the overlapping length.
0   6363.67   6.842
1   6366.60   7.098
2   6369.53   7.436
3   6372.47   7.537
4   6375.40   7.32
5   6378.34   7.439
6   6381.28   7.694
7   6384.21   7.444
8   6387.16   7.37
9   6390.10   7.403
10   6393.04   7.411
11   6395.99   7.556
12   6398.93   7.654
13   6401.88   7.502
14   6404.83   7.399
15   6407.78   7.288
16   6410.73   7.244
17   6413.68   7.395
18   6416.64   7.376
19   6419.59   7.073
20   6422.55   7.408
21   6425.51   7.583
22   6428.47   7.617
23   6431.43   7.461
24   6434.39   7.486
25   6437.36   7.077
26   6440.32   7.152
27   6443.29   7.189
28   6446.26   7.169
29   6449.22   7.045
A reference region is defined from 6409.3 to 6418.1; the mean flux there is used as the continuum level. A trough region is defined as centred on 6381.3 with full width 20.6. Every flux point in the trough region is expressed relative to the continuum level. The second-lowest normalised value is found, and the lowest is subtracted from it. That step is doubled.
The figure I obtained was 0.014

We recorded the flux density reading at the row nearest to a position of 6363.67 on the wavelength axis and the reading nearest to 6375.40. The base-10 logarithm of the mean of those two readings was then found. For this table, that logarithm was 0.850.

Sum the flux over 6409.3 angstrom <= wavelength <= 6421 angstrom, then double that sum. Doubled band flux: 58.2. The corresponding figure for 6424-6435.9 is 60.3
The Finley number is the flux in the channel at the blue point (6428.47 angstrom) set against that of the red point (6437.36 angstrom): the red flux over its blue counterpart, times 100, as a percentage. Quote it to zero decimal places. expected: 93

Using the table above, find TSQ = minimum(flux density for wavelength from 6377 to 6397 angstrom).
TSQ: 7.37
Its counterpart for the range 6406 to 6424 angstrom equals 7.073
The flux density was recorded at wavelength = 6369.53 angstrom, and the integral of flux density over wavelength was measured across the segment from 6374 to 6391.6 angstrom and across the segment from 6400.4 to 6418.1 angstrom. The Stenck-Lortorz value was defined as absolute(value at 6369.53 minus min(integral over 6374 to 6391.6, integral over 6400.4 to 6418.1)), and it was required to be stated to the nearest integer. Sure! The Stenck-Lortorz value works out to 123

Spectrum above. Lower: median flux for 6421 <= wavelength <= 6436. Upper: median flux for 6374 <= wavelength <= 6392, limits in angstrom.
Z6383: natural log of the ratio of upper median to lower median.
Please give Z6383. -0.01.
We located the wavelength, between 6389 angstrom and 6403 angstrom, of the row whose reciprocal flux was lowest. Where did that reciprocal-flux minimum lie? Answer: 6398.93 angstrom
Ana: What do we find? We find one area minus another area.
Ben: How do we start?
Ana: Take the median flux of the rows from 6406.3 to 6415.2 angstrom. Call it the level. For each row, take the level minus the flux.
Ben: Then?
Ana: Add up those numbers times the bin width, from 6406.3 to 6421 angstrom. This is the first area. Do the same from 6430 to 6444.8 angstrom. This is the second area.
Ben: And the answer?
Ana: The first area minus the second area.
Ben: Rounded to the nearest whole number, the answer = 0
